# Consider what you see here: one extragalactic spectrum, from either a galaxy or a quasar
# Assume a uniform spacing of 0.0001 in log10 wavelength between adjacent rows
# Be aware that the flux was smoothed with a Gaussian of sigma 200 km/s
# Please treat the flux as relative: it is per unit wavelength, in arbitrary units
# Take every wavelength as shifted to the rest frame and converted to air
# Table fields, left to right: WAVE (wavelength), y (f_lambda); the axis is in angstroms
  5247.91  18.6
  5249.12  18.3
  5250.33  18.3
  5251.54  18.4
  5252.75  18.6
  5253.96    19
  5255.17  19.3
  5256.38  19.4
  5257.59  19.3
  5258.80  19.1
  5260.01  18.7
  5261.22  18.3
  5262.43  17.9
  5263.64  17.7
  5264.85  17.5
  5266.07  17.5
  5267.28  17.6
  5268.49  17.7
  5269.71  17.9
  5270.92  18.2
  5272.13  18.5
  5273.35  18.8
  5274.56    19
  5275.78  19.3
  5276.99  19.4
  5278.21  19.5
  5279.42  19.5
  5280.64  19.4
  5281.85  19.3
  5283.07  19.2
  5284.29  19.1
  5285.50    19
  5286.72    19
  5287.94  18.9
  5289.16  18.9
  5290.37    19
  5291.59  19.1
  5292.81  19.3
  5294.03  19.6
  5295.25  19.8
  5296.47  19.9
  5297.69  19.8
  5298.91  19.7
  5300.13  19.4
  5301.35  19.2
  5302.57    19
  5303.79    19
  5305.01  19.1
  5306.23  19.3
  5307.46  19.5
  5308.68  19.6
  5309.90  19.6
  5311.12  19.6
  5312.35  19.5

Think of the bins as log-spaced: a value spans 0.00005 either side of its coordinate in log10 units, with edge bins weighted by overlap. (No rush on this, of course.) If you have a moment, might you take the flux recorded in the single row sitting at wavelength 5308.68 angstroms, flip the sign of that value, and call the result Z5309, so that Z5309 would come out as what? -19.6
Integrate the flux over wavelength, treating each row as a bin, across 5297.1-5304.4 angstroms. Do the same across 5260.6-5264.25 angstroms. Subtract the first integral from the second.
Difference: -76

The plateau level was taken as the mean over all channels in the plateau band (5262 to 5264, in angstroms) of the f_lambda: 17.8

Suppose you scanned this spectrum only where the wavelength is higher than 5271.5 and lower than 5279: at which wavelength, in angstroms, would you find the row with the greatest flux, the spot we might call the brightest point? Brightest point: 5278.21 angstroms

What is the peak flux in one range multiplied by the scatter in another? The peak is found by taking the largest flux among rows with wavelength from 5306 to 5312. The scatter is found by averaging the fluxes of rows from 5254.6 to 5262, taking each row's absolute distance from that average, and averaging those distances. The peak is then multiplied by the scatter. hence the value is 7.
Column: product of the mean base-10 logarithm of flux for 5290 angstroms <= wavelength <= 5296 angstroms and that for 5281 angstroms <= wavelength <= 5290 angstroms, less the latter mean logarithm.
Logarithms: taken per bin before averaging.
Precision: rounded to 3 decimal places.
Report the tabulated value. 0.367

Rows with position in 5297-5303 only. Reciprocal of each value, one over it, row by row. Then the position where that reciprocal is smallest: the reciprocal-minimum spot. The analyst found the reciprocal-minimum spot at 5297.69 angstroms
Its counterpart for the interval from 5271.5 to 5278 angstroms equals 5276.99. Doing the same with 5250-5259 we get 5256.38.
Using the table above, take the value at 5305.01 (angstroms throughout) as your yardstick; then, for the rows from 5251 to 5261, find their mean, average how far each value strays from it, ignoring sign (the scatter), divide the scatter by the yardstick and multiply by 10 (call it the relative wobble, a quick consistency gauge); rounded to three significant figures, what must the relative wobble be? 0.160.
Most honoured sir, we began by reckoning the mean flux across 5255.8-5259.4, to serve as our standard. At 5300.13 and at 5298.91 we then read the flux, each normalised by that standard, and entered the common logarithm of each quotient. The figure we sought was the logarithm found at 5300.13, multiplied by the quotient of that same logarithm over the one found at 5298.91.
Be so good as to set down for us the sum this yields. 0.0009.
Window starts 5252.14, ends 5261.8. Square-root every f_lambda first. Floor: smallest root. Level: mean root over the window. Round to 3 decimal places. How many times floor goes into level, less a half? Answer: 0.518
